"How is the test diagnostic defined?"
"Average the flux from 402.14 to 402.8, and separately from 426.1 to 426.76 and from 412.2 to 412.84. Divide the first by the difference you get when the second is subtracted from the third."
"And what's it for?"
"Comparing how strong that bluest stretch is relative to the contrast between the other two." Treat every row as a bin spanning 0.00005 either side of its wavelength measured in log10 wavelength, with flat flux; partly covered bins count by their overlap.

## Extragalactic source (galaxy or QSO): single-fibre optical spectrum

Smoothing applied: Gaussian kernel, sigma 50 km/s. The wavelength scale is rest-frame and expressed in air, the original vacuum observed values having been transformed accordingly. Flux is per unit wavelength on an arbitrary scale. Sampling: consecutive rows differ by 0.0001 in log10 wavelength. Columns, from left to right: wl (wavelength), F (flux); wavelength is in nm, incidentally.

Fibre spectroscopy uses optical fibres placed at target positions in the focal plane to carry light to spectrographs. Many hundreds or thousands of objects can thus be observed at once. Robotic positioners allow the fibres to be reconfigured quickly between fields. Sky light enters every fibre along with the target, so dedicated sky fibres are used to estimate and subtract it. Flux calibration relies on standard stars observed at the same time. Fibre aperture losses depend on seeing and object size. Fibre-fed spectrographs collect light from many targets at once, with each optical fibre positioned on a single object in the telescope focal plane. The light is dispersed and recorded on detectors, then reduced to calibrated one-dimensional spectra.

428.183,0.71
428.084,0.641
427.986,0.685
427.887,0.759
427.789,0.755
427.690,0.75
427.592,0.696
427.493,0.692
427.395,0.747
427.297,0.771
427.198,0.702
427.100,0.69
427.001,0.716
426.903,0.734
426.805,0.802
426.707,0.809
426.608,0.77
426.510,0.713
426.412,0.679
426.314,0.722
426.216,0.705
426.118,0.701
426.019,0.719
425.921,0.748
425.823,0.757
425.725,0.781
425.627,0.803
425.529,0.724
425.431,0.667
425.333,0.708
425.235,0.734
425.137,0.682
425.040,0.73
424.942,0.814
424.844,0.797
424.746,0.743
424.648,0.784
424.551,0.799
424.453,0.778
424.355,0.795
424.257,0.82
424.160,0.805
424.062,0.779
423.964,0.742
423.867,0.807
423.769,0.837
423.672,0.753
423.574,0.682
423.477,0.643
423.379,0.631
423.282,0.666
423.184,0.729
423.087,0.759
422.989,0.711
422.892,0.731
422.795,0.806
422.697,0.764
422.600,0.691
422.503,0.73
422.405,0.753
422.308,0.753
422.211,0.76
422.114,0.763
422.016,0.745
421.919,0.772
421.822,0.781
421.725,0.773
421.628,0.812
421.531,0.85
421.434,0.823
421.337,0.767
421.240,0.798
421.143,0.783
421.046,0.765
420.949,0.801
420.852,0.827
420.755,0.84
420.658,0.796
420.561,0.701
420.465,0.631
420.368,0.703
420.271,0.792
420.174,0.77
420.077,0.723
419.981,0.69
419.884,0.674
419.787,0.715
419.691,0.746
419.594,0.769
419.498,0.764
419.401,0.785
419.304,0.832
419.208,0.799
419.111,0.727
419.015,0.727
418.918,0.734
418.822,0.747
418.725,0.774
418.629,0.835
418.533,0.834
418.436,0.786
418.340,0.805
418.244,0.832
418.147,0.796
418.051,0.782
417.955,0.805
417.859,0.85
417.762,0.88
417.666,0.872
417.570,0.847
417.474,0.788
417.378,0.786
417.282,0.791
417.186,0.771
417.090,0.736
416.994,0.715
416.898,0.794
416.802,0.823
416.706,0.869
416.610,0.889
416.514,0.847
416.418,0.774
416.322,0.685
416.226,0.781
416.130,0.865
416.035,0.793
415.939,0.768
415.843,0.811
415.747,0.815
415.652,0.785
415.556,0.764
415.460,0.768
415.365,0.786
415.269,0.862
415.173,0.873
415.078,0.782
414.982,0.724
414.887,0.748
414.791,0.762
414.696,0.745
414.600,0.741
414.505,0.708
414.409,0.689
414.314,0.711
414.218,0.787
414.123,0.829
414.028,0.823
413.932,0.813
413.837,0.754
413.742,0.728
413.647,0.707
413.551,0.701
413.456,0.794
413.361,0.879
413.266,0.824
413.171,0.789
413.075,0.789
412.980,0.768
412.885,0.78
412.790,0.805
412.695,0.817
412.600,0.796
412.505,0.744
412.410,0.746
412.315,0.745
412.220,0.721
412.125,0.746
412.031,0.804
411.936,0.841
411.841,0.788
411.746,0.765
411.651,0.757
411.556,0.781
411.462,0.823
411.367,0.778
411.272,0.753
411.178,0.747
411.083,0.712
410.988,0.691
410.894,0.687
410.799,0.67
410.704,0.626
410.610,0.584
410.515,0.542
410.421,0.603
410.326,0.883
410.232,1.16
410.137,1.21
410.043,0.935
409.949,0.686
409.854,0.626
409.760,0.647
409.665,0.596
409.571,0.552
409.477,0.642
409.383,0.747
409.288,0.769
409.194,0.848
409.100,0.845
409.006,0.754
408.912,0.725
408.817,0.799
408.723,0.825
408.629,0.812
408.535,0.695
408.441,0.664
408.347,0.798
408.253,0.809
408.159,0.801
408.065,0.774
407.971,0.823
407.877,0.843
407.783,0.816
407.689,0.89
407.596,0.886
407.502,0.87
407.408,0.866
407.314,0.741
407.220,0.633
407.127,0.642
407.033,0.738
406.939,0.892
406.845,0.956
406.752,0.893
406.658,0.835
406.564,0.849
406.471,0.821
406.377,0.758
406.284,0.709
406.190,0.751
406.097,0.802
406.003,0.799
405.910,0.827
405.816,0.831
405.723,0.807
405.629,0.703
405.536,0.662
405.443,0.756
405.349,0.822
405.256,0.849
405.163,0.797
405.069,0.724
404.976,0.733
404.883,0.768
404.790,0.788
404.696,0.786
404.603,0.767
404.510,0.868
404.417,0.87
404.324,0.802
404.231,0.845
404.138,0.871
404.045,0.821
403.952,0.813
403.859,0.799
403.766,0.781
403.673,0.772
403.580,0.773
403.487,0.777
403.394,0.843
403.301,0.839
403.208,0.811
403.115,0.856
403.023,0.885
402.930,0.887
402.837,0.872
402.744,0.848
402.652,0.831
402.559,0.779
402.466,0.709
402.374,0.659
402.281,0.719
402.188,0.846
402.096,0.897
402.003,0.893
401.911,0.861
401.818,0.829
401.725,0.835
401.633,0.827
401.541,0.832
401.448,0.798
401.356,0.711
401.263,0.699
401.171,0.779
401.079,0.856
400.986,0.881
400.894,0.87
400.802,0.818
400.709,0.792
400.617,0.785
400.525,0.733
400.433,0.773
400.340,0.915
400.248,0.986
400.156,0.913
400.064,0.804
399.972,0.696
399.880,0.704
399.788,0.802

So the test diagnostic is 20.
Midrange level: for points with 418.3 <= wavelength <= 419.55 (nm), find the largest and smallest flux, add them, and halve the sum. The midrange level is 0.781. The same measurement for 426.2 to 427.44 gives 0.744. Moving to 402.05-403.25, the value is 0.778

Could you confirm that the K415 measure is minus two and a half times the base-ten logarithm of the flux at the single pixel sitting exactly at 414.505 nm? 0.37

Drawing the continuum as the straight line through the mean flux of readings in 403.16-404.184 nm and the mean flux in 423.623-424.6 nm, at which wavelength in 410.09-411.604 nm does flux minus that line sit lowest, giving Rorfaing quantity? 410.515 nm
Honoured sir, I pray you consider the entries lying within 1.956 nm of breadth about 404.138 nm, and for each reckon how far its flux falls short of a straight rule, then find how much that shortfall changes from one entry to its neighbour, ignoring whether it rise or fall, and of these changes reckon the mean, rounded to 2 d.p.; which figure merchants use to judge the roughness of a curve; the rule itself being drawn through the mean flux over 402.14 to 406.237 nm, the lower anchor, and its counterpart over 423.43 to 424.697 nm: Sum 0.03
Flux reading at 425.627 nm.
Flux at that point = 0.803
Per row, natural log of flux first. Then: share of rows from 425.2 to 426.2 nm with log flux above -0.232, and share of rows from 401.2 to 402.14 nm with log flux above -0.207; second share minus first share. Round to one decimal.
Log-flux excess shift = 0.6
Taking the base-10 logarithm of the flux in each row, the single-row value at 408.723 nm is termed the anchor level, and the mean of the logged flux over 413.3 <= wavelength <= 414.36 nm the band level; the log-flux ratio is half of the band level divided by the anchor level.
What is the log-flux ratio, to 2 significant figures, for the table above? 0.67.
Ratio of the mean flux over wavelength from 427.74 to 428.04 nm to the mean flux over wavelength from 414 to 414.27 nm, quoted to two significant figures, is 0.90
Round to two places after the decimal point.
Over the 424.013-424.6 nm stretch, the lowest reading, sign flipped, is -0.78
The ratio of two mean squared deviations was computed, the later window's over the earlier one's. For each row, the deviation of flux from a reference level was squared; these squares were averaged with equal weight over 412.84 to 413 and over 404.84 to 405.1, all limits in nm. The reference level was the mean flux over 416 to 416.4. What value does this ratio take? 0.0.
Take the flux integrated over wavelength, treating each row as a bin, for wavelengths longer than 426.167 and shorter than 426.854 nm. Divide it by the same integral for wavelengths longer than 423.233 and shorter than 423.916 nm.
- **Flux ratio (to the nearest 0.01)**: 1.04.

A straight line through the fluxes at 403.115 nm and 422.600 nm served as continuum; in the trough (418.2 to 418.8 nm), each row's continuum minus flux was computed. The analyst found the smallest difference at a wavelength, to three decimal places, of 418.629 nm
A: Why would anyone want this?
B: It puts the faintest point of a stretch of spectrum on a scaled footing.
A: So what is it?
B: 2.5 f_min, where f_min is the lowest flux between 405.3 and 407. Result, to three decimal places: 1.655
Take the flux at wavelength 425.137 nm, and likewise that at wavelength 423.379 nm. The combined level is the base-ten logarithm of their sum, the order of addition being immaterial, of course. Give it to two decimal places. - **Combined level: 0.12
